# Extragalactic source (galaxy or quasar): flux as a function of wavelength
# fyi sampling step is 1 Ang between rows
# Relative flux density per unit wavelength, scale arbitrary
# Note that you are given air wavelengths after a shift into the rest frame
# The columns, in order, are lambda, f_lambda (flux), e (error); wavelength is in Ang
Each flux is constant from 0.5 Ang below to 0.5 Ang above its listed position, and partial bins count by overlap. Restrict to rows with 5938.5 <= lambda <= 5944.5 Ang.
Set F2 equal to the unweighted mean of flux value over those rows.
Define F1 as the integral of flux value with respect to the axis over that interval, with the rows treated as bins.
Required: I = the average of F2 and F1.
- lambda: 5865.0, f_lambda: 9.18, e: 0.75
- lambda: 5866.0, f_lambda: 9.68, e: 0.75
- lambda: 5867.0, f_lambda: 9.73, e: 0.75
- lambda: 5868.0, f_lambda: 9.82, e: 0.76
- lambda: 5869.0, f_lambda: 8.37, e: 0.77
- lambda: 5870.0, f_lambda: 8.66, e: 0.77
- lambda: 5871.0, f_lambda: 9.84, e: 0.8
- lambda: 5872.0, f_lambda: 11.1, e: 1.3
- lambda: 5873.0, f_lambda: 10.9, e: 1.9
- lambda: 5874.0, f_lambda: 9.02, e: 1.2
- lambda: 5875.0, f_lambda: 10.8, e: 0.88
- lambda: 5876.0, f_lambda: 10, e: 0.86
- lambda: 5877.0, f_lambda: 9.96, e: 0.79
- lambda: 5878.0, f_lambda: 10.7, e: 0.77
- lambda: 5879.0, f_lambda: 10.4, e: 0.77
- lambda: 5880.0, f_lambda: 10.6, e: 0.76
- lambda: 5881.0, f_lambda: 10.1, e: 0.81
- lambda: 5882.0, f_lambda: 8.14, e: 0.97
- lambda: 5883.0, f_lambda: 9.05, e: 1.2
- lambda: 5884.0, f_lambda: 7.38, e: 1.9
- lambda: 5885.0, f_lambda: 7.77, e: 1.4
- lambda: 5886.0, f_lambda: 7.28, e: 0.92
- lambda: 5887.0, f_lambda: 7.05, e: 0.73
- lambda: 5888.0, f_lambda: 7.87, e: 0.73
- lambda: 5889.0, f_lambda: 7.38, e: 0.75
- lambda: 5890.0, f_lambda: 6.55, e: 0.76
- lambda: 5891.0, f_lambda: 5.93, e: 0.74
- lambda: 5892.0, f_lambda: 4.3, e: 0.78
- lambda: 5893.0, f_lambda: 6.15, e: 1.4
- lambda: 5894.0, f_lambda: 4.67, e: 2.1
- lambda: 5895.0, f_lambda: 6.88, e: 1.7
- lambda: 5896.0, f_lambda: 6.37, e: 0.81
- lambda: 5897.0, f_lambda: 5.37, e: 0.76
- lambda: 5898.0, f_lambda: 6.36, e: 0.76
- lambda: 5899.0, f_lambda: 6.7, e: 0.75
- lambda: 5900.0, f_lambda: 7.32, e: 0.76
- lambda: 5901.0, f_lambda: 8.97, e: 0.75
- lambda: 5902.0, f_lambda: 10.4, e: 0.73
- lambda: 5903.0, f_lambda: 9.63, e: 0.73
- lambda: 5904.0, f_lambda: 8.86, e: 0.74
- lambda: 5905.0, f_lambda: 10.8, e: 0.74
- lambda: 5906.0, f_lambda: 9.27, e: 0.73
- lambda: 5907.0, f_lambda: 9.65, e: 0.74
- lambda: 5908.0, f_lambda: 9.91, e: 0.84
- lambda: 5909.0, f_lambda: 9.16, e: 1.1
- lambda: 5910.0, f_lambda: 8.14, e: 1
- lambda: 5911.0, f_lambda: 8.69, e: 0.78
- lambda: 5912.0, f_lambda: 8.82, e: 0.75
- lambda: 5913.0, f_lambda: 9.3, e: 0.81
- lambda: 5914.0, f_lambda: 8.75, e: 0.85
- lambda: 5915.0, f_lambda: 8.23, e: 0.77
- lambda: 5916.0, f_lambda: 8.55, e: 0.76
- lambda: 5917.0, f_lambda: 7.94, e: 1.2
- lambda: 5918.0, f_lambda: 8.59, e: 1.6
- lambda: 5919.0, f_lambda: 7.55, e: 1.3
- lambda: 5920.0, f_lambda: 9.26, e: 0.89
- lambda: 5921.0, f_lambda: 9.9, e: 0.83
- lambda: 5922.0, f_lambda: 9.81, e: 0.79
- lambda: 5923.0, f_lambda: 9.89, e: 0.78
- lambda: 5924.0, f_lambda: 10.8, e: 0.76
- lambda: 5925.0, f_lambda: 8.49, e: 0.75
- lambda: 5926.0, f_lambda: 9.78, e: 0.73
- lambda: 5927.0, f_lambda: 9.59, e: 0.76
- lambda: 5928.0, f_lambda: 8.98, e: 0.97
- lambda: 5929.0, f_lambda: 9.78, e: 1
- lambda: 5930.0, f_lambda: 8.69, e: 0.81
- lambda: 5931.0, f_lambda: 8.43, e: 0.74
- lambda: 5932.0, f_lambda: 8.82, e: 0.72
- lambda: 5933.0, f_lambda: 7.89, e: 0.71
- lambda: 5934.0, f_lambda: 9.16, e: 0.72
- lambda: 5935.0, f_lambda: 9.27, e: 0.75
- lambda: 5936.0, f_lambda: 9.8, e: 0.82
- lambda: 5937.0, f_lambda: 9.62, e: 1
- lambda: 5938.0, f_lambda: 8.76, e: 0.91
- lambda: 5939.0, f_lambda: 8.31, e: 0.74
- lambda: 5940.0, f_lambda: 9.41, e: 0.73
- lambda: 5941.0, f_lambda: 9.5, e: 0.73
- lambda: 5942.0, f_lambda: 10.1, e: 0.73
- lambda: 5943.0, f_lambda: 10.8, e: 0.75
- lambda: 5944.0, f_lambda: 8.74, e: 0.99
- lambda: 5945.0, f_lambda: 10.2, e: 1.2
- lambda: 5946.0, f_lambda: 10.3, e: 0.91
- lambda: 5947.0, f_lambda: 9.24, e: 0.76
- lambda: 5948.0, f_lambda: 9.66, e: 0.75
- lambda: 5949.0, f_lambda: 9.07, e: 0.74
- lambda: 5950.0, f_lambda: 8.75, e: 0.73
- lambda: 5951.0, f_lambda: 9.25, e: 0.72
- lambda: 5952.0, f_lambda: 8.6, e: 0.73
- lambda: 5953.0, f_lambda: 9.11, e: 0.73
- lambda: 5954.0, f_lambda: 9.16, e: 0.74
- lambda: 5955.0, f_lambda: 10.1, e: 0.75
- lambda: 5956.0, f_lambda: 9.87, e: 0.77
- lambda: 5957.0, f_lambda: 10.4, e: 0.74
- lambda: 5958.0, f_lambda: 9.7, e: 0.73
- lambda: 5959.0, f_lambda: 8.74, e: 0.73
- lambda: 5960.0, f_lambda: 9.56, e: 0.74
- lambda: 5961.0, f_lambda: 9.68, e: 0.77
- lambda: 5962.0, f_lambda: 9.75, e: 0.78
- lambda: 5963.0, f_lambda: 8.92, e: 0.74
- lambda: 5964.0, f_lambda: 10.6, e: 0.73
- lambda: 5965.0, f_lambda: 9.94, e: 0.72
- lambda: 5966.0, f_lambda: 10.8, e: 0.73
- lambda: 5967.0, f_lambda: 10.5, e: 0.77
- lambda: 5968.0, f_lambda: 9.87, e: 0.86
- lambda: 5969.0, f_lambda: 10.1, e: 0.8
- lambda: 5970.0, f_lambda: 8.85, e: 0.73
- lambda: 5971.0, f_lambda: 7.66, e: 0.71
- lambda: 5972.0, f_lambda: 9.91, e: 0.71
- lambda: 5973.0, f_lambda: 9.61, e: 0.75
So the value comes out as 33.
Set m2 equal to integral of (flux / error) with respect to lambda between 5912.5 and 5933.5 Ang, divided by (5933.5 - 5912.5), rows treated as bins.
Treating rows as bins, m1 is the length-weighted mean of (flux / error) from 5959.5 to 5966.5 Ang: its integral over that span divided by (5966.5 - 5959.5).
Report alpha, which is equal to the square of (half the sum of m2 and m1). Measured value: 144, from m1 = 13.3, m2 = 10.71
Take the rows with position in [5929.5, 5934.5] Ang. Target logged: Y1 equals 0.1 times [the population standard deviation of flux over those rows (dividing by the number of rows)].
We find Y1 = 0.042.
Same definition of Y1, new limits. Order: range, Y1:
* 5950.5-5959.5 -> 0.058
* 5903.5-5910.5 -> 0.078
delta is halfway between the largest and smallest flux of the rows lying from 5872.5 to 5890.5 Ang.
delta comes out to 8.7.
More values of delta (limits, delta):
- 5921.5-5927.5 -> 9.6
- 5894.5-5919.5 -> 8.1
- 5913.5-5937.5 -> 9.2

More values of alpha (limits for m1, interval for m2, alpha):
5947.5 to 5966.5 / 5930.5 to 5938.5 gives 148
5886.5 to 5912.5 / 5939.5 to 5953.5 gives 117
